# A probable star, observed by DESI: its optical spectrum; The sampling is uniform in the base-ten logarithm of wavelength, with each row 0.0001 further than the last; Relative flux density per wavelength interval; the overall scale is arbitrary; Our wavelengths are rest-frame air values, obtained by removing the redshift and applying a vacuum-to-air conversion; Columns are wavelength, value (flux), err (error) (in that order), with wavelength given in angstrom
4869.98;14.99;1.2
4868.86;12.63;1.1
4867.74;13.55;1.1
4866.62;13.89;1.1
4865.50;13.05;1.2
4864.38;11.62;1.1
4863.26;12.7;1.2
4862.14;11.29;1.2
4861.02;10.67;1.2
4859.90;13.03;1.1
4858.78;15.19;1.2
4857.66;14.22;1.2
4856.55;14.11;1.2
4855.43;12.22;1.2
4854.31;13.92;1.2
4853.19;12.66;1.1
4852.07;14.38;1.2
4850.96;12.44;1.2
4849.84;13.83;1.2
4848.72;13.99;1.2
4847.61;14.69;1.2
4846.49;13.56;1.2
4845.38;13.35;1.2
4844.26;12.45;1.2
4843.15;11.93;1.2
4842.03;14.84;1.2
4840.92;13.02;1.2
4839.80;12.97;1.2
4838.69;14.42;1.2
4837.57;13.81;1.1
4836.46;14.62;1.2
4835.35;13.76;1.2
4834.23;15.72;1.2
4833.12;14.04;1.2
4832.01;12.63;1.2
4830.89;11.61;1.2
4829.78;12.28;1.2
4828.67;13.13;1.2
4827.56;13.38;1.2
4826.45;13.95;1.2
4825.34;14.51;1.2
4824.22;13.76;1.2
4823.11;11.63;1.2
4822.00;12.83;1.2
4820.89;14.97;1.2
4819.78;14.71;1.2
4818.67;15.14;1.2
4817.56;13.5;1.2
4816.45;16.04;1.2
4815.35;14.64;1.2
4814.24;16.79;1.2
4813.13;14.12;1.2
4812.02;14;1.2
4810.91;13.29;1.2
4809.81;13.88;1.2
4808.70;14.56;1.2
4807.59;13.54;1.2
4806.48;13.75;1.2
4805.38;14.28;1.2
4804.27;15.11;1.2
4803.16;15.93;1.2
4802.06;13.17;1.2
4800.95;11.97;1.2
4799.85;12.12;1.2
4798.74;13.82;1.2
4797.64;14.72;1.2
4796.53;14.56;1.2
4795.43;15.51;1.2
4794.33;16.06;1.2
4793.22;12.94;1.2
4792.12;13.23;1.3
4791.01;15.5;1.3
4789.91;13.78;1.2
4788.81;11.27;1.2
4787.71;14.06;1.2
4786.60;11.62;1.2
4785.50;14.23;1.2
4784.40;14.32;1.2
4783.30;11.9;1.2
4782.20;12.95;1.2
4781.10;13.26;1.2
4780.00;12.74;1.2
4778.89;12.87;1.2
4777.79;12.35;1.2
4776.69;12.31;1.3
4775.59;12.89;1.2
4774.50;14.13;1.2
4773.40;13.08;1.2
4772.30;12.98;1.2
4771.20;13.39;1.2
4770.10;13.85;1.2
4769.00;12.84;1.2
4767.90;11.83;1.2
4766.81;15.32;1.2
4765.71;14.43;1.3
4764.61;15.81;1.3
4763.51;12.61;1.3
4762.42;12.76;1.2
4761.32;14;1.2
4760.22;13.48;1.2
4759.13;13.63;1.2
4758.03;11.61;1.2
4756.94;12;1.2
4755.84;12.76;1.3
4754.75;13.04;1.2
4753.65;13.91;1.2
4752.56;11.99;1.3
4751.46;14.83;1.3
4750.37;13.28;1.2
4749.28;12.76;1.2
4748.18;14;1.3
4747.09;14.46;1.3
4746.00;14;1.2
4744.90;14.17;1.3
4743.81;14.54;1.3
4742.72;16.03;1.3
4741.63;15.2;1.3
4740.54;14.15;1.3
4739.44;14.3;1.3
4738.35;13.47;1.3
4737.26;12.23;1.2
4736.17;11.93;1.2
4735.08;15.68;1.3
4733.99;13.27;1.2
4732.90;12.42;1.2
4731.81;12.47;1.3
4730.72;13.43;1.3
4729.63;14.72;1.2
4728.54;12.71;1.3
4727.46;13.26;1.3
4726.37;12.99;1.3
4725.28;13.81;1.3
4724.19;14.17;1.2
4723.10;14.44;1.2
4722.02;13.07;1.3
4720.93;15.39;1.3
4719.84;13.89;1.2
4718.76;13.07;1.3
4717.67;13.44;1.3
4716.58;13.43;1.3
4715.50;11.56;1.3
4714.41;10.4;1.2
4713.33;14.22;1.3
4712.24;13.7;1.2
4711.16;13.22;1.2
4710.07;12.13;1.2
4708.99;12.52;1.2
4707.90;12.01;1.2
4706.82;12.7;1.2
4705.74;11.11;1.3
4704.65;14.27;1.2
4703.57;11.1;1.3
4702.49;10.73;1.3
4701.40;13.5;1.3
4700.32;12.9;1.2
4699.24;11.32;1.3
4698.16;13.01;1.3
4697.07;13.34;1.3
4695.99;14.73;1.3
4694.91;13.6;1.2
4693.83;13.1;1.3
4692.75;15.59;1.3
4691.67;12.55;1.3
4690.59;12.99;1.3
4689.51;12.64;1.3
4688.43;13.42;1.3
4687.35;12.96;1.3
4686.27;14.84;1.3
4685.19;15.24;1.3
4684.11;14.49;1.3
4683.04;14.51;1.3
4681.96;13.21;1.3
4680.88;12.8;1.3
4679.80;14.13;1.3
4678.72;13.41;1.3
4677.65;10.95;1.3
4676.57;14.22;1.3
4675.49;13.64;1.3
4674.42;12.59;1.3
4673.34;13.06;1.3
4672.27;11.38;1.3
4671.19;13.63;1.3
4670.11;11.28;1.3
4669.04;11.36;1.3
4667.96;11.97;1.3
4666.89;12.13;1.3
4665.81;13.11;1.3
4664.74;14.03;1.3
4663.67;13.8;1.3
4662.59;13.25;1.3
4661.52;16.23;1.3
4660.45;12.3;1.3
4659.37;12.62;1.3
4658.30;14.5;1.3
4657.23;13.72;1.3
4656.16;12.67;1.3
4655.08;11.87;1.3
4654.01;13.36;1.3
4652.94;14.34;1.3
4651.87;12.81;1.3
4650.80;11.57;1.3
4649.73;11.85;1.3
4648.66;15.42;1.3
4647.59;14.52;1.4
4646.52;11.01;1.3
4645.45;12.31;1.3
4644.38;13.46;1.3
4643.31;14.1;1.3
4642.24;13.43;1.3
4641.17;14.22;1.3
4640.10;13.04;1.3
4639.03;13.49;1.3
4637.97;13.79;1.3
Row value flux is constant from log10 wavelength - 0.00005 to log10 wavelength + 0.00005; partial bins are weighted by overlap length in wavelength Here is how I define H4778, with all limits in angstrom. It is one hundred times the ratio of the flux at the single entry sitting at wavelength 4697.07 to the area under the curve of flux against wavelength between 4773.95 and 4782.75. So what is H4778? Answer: 11.7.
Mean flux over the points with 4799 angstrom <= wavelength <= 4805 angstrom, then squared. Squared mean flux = 187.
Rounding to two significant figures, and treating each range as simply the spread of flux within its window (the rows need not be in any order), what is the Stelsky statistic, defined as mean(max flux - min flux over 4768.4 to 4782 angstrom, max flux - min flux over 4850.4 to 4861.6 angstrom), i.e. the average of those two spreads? 3.2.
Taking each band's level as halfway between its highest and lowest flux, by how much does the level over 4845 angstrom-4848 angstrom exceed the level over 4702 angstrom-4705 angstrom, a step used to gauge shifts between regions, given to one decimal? 1.5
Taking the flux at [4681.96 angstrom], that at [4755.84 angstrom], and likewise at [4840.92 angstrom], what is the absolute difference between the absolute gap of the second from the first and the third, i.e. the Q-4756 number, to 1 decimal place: 12.6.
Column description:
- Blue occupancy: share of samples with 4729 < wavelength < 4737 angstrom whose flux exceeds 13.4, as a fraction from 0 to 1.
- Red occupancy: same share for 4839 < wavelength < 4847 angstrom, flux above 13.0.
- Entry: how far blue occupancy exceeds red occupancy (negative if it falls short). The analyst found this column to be -0.1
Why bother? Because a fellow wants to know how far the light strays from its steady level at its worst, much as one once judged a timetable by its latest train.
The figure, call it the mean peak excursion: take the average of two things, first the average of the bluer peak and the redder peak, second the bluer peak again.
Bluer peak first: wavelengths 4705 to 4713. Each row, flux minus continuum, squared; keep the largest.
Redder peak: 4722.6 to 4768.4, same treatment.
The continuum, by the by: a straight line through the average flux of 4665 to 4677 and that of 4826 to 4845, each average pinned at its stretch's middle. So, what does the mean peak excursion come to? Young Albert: 4.4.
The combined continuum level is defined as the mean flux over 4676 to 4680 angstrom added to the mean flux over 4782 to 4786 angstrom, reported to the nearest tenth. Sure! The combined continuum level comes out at 26.5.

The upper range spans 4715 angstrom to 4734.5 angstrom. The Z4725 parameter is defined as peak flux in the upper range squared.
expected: 237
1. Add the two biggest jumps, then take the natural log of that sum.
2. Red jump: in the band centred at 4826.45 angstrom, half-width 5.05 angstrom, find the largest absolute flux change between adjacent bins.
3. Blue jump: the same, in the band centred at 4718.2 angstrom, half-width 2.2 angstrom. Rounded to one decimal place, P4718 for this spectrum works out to 1.1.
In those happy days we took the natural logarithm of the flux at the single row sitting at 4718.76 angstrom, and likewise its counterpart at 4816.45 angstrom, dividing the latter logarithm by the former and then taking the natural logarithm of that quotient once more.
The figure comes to 0.08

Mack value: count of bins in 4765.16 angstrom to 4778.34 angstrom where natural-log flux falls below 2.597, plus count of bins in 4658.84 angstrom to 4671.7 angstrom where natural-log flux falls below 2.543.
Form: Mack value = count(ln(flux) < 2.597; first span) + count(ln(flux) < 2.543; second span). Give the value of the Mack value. 14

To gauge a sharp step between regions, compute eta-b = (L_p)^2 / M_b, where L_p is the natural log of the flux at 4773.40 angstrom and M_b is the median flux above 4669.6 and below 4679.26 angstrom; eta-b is 0.51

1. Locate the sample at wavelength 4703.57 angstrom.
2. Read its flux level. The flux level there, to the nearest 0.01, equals 11.10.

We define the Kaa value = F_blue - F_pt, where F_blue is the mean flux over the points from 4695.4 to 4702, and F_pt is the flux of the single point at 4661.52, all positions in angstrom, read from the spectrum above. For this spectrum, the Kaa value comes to -3.1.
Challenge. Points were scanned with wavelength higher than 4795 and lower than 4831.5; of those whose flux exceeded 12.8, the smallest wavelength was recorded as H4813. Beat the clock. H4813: 4795.43 angstrom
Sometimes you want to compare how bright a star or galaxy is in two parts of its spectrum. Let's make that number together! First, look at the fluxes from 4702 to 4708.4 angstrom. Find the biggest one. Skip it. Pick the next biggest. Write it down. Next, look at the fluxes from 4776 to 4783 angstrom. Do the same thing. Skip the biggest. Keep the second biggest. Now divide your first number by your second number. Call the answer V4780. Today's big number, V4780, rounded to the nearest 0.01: 0.98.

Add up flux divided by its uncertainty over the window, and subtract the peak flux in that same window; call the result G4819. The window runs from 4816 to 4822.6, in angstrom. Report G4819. 57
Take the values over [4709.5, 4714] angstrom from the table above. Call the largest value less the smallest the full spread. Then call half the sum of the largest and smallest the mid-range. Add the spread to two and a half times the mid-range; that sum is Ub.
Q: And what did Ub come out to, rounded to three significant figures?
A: 35.0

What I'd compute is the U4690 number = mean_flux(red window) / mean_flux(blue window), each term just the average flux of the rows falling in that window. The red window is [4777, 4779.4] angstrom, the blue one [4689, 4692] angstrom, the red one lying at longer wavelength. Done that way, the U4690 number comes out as 0.99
